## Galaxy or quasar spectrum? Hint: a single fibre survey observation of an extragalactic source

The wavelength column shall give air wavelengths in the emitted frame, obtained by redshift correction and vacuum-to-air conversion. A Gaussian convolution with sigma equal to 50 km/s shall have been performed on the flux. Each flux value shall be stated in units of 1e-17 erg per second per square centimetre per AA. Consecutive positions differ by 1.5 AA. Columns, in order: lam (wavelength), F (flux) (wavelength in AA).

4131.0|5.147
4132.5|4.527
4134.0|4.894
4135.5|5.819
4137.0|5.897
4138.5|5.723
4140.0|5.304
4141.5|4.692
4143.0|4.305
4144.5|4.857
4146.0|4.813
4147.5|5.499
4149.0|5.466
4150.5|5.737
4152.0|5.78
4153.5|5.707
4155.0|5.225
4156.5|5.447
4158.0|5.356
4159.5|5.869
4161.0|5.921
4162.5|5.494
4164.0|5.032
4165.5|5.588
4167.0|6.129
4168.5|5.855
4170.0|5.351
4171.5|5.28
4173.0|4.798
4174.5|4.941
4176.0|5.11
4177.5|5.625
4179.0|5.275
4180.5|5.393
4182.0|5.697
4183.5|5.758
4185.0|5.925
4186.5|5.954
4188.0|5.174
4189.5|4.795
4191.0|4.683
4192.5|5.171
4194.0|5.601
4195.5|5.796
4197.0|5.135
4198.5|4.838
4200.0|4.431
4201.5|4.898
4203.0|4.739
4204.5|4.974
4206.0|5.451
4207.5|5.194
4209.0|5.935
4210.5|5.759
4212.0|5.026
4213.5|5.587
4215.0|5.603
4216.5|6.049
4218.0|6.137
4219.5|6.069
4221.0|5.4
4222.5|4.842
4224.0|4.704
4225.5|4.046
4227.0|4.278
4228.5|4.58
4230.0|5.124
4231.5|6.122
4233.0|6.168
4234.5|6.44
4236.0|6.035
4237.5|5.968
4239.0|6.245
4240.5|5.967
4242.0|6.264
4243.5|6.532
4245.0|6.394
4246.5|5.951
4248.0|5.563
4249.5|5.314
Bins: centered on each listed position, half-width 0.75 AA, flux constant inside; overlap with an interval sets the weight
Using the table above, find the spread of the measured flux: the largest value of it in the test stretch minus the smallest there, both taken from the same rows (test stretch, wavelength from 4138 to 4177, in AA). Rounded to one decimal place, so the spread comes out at 1.8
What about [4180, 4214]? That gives 1.5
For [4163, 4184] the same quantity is 1.3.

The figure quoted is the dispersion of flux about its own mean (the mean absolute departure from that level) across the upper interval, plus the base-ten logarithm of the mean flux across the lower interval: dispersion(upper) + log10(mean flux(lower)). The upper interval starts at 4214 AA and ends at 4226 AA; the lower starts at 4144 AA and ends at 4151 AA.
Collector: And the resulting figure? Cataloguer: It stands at 1.34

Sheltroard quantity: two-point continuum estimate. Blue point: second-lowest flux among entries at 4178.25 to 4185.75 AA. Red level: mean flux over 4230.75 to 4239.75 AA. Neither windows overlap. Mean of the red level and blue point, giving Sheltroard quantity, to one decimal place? 5.8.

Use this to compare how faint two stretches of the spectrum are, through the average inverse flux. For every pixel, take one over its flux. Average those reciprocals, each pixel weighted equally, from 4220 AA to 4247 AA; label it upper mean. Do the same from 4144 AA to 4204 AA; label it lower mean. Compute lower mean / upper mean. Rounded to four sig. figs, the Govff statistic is 1.032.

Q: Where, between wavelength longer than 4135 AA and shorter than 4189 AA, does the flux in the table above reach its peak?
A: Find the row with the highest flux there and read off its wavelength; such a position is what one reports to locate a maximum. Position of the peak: 4167.0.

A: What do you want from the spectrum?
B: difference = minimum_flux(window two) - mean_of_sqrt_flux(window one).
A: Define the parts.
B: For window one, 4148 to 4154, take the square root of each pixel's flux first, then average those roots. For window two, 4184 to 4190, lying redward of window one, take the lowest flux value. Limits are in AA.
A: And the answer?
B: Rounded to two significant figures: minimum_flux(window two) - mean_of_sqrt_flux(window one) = 2.4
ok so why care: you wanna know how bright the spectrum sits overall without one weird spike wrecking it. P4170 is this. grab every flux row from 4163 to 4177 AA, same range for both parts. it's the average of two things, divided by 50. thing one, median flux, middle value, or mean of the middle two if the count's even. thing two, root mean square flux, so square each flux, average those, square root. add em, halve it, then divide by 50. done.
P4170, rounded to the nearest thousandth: 0.106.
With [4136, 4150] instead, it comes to 0.105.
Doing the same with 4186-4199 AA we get 0.104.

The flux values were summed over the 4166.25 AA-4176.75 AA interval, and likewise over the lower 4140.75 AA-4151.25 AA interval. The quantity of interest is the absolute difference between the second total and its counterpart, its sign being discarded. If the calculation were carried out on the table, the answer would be 2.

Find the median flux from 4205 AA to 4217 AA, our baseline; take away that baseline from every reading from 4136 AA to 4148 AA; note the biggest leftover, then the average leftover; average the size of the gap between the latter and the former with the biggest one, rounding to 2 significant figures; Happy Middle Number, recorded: 0.53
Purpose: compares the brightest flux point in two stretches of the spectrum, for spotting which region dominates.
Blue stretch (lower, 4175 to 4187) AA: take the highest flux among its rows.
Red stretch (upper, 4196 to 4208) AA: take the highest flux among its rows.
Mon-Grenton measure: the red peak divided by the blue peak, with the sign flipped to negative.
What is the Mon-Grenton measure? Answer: -0.92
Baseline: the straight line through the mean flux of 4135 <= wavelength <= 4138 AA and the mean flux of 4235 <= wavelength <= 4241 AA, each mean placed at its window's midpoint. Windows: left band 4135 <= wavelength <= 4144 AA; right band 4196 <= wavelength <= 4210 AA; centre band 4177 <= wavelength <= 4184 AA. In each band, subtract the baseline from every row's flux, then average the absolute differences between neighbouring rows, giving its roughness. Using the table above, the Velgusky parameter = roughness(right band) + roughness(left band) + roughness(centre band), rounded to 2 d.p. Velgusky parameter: 0.92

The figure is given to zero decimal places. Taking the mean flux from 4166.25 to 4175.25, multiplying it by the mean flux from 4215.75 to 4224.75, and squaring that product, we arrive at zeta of 890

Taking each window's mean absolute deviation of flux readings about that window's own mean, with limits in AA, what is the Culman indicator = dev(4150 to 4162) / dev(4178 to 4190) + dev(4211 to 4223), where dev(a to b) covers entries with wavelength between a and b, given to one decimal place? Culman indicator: 1.0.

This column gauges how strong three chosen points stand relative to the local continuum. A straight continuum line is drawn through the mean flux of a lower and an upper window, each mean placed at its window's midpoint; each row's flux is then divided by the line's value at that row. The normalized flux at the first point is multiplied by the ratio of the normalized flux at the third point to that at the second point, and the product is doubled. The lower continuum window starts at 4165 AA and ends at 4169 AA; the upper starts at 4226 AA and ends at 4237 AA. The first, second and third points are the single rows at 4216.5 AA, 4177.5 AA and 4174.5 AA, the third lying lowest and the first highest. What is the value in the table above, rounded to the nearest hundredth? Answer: 1.89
